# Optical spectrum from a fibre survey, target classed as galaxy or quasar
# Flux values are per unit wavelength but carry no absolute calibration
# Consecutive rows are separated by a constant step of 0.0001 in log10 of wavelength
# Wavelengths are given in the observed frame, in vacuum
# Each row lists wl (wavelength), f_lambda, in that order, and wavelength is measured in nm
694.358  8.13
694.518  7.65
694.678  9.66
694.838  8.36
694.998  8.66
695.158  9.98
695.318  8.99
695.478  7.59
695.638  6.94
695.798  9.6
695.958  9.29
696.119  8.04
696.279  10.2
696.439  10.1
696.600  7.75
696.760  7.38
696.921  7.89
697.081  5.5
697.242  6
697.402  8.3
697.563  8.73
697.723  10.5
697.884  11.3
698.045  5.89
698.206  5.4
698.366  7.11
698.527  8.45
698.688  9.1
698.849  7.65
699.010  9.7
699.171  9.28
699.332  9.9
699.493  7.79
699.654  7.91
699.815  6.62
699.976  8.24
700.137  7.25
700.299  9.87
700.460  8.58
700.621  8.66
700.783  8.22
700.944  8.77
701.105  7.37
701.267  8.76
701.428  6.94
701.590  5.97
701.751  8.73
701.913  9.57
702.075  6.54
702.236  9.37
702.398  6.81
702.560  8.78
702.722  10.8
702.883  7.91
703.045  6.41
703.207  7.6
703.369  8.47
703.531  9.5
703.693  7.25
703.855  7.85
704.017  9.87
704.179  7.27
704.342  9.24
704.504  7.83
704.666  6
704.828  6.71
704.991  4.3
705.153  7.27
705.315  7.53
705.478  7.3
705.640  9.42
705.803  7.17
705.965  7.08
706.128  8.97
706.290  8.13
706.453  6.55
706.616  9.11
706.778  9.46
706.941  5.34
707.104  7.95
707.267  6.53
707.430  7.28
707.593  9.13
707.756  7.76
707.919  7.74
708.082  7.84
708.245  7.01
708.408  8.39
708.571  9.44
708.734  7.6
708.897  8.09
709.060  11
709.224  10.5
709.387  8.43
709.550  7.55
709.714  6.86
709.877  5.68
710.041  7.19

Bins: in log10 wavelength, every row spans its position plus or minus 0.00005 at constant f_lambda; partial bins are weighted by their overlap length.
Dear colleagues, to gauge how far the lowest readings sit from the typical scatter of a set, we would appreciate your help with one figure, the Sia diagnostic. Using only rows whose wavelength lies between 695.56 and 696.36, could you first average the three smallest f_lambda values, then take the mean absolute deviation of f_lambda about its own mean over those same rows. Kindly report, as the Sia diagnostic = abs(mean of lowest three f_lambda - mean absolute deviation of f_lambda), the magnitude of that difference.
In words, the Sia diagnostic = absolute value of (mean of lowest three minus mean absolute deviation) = 7.0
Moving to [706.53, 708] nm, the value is 5.4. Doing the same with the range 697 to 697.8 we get 5.0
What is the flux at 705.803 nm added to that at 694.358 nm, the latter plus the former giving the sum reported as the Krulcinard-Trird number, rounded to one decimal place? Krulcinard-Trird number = 15.3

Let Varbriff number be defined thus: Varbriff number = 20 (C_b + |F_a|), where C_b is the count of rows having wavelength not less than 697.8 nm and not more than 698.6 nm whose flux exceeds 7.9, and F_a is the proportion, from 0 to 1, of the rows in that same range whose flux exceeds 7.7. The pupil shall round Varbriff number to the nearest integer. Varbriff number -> 48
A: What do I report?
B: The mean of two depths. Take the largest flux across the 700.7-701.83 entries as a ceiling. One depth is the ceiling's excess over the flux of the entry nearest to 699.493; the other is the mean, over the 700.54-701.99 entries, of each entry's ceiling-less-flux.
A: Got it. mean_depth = 0.8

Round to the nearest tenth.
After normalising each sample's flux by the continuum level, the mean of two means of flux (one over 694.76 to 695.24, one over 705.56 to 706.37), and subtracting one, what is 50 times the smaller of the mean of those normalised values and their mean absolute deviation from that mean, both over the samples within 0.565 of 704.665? -9.5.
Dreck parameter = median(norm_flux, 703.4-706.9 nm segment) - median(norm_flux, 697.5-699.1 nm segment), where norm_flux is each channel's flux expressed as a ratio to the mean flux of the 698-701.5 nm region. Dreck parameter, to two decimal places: -0.13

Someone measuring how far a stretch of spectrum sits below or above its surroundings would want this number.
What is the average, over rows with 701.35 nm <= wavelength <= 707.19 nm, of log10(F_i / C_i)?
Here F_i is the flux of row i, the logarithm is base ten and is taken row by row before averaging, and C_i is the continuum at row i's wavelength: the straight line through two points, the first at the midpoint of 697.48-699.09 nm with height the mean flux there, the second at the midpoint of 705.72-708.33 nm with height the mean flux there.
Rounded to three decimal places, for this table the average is -0.013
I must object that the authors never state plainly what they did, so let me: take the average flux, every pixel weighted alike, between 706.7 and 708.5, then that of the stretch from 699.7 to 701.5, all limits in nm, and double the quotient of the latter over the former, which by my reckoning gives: 2.11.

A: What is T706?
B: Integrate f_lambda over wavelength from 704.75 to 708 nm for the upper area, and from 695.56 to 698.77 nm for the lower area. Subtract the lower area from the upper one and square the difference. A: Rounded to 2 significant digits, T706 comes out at 3.0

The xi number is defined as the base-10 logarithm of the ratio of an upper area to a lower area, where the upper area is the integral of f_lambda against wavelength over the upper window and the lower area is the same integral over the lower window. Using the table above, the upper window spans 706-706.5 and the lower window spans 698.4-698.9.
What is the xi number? -0.02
